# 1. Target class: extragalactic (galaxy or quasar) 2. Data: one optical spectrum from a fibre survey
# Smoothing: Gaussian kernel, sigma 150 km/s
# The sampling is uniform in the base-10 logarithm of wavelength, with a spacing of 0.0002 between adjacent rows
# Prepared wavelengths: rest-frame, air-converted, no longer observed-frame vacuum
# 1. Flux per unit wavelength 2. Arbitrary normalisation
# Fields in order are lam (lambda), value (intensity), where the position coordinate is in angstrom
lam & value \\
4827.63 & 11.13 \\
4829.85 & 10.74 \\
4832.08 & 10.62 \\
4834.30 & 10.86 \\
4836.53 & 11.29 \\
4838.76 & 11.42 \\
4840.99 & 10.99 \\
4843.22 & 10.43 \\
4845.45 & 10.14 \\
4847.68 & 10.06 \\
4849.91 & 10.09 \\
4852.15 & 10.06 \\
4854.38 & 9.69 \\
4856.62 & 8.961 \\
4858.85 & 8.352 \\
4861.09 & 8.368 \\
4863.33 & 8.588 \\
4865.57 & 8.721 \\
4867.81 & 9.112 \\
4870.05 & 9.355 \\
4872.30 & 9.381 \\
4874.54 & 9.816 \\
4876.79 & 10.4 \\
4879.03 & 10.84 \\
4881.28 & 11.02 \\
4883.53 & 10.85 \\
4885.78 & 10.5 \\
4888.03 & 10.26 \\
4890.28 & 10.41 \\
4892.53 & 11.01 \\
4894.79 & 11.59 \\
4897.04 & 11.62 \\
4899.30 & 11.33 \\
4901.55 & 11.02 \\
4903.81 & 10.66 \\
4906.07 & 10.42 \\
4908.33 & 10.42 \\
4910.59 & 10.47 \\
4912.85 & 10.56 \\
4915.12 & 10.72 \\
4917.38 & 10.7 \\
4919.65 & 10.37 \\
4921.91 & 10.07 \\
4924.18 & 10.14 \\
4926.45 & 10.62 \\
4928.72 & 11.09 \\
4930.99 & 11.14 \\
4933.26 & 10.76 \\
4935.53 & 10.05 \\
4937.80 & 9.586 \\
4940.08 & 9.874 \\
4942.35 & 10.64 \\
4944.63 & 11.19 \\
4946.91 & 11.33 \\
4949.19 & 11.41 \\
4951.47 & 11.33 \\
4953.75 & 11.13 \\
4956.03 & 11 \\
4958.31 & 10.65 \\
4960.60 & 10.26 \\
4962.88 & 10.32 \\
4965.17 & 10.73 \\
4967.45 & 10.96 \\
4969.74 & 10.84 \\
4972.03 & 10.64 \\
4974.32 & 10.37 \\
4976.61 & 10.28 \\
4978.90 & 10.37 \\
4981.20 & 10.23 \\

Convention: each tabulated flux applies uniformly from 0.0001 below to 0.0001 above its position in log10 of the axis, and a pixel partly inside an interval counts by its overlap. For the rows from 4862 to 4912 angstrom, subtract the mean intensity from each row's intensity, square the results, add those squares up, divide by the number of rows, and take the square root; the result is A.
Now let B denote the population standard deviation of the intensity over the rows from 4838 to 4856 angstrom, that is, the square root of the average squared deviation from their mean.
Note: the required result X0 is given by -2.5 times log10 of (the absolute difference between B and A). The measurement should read 1.3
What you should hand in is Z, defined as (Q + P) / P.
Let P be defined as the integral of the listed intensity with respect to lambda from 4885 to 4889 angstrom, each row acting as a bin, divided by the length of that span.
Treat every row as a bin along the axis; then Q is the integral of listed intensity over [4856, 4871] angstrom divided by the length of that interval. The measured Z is 1.85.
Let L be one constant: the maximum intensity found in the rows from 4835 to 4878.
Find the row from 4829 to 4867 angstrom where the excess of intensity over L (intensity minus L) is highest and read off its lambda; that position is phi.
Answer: 4838.76 angstrom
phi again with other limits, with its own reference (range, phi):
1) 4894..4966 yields 4897.04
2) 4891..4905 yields 4897.04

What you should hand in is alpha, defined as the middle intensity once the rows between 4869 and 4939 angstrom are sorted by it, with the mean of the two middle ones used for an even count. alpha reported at 10.56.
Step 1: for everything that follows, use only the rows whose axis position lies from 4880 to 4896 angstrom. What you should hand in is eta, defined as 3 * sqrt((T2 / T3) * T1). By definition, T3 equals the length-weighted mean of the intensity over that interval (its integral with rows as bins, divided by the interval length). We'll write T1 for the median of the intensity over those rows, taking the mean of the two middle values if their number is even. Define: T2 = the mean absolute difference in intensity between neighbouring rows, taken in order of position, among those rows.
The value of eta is 1.77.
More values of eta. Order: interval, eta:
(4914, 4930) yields 1.59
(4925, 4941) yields 1.90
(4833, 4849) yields 1.71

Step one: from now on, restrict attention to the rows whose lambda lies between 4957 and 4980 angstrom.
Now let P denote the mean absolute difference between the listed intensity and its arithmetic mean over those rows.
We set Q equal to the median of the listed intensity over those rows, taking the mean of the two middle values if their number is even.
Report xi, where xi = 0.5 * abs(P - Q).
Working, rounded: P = 0.22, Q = 10.5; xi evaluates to 5.14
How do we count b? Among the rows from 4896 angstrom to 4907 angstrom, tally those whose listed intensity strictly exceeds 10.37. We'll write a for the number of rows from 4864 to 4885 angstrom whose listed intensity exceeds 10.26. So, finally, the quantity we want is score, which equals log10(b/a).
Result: 0.10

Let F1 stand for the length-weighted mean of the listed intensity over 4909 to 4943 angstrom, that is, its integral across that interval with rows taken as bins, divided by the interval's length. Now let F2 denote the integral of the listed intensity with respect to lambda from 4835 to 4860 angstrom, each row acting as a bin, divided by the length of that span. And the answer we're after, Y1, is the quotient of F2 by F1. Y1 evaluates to 0.97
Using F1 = 10.5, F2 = 10.14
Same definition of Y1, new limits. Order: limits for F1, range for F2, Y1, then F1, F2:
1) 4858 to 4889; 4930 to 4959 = 1.11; 9.7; 10.78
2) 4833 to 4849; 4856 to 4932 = 0.96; 10.7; 10.27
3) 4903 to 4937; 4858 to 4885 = 0.91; 10.5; 9.59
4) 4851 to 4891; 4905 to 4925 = 1.08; 9.7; 10.43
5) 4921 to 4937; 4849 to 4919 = 0.97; 10.5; 10.17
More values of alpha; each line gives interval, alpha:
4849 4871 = 9.04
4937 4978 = 10.69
